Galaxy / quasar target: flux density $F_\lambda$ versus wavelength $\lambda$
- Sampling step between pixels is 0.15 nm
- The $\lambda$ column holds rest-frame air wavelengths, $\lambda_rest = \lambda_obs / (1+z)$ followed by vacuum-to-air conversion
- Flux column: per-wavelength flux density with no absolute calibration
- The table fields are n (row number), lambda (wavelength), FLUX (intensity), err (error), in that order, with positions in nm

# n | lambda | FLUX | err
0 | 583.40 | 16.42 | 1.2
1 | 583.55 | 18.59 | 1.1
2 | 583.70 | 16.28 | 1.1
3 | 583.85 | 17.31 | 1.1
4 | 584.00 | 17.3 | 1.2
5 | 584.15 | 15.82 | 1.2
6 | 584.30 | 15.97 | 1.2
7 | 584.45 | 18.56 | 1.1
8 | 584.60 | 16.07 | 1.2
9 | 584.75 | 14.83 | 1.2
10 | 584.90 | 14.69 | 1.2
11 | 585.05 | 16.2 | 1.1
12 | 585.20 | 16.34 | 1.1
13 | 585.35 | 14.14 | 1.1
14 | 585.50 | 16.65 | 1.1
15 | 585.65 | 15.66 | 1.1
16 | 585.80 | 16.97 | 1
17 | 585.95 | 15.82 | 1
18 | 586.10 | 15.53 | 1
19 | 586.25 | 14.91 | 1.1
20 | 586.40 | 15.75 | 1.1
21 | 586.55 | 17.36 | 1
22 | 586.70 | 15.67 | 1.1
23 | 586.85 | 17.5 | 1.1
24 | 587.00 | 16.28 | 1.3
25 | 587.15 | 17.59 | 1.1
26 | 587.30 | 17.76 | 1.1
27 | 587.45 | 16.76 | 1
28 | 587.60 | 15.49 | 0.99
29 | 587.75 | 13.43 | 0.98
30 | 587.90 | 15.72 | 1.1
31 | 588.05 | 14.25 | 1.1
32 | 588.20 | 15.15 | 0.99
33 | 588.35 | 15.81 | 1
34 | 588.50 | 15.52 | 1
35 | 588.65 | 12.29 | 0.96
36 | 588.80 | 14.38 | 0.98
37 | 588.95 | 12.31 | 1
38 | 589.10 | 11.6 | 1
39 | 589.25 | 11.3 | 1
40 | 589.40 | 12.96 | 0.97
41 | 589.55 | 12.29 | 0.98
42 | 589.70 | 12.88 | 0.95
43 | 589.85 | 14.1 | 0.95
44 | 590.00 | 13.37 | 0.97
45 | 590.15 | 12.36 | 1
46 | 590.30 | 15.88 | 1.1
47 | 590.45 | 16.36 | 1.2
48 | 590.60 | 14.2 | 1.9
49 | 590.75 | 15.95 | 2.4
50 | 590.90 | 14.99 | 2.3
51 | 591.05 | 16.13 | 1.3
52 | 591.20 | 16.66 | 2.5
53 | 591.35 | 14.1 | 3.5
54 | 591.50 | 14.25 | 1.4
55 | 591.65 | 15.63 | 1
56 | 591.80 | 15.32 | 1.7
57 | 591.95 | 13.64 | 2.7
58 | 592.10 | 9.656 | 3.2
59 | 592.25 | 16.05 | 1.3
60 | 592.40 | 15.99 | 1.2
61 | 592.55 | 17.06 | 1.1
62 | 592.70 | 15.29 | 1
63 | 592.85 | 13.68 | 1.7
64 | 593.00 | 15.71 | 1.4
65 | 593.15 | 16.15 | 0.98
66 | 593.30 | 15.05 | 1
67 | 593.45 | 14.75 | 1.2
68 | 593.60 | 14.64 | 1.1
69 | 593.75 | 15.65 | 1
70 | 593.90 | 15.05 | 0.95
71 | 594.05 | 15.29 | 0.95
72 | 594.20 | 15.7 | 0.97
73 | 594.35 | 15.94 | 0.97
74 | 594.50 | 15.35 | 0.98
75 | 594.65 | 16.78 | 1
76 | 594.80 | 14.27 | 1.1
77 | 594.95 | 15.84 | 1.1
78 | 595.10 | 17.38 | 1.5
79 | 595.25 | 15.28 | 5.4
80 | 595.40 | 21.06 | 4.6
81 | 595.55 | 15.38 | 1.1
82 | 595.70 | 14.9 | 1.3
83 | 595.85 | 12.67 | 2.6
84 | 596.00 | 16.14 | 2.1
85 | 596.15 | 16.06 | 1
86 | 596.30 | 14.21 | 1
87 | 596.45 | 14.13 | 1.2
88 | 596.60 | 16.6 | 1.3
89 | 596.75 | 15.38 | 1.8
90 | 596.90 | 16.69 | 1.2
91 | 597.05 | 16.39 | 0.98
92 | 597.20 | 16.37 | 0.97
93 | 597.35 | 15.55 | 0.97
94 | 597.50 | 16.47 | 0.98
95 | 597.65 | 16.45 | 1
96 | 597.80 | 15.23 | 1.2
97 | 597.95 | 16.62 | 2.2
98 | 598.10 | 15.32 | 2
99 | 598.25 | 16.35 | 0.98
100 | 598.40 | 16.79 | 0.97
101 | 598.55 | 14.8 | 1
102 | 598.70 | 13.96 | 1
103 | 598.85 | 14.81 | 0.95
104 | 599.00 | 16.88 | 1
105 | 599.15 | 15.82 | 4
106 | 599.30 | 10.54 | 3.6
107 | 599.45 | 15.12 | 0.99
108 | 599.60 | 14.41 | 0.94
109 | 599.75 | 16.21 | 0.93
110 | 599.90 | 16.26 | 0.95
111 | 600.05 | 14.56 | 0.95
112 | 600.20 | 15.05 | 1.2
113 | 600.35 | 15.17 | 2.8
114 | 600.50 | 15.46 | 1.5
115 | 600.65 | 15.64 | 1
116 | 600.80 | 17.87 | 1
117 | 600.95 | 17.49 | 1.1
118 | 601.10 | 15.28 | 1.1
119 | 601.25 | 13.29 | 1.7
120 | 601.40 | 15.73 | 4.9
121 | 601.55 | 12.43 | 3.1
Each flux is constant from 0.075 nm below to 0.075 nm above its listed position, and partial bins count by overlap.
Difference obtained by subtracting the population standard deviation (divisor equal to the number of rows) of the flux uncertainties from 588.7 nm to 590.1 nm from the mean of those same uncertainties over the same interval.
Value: 0.96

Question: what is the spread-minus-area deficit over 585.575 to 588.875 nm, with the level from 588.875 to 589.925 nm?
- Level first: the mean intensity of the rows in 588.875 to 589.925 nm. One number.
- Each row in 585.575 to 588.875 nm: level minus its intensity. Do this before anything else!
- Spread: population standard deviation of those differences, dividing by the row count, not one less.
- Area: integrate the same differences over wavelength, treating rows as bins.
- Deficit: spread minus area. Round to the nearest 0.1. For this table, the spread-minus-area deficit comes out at 11.9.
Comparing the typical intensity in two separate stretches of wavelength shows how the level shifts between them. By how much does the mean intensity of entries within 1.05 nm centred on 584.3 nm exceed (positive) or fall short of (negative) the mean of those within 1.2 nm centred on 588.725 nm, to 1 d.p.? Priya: 3.0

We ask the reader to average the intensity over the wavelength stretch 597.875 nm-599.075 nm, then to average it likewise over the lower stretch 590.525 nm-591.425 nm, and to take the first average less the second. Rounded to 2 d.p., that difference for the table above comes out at 0.35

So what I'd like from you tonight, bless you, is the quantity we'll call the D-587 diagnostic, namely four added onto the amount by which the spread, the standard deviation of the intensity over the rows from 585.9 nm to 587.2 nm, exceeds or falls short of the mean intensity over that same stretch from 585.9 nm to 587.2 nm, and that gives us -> -11.3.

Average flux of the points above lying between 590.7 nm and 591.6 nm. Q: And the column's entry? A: 15.3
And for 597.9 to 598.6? 16.0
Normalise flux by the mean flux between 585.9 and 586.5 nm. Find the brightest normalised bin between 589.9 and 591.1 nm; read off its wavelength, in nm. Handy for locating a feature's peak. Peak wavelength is 590.45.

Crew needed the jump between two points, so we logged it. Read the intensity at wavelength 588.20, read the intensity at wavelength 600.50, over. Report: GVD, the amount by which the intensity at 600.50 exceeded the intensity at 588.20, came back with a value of 0.31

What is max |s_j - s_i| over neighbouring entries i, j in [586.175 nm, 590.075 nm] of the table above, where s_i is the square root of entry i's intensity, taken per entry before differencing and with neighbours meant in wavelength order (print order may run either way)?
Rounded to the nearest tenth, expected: 0.4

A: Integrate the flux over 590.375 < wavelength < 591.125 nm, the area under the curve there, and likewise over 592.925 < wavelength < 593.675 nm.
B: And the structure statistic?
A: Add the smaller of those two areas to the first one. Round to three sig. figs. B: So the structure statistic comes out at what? 23.1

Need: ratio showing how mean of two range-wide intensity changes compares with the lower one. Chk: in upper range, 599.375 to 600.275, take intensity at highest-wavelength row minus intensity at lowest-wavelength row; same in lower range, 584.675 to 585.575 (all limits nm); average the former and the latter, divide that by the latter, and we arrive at 0.5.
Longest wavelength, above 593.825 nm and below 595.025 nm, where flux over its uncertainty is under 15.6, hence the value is 594.95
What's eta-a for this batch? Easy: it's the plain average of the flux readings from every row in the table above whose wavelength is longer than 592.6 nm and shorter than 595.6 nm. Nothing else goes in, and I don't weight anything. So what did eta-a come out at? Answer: 15.7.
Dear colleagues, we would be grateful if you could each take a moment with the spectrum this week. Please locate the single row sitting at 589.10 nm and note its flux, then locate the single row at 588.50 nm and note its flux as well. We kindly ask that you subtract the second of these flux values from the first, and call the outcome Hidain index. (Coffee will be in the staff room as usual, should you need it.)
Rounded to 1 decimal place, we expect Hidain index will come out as -3.9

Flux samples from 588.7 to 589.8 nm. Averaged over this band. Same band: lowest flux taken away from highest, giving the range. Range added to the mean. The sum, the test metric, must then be 15.6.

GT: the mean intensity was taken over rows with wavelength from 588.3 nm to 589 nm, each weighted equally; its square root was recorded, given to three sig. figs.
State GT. 3.75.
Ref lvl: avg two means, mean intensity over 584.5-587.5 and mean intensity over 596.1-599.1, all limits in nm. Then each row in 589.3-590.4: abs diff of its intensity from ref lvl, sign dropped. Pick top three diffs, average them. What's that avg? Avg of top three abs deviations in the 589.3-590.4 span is 3.4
